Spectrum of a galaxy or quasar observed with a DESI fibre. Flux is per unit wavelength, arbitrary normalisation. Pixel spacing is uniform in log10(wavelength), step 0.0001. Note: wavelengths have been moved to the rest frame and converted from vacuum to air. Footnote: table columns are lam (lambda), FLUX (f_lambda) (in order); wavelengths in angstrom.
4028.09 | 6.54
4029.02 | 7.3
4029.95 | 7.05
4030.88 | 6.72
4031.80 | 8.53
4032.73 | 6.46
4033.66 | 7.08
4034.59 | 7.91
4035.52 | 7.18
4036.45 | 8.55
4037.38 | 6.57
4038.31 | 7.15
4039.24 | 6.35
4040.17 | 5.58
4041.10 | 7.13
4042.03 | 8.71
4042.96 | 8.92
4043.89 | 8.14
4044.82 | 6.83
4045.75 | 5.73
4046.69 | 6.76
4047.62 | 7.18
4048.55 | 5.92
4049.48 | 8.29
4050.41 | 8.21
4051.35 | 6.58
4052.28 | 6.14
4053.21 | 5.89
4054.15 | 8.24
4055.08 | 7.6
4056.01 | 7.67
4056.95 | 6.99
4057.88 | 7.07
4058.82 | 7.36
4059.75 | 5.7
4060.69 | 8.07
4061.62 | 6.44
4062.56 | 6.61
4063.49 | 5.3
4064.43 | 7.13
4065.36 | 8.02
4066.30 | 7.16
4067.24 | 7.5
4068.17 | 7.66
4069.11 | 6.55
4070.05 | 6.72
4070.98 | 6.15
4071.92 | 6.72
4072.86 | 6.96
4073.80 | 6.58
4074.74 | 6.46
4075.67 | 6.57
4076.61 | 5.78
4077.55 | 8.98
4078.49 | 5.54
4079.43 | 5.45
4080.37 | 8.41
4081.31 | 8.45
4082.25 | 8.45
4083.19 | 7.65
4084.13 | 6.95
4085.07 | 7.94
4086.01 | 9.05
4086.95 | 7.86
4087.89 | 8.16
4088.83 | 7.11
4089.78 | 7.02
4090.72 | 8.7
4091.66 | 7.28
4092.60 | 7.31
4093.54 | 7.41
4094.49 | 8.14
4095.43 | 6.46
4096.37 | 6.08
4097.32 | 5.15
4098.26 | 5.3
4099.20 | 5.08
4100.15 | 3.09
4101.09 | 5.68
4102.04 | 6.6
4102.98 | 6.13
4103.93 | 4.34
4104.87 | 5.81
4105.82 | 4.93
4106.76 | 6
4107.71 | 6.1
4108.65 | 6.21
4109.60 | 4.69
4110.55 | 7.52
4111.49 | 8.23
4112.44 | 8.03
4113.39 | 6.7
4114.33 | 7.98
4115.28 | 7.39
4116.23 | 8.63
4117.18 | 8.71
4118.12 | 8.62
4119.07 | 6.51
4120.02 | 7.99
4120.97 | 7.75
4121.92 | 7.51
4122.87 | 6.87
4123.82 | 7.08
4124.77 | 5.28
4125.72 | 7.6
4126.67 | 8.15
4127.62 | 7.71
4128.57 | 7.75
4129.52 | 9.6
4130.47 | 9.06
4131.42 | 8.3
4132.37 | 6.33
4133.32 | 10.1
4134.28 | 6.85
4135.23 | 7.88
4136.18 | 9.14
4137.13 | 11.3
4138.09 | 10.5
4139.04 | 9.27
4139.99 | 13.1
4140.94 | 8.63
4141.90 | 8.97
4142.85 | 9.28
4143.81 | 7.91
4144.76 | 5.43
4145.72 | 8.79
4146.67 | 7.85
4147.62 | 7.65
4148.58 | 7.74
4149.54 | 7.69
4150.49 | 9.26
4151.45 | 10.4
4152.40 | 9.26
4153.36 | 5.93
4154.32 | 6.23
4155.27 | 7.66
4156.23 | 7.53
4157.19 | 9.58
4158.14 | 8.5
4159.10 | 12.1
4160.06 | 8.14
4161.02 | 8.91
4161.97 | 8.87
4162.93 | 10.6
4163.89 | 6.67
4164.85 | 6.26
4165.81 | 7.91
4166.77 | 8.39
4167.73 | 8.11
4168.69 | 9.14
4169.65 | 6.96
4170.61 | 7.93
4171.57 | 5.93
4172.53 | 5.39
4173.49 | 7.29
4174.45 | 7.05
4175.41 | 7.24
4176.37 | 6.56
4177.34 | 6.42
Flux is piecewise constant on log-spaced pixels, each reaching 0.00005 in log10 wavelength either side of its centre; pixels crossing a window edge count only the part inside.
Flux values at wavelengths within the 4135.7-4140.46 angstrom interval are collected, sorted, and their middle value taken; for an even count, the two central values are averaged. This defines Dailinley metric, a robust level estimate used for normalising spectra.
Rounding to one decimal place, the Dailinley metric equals 10.5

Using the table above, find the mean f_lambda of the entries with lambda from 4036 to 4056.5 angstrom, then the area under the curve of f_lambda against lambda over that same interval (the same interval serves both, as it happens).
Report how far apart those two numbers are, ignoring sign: 140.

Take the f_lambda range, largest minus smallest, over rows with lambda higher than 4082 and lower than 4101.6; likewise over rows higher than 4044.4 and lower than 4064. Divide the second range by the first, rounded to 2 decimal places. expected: 0.50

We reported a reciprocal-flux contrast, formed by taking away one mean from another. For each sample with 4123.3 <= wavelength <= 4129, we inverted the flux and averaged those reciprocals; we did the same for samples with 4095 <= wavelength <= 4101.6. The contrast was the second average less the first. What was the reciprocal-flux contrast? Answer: 0.059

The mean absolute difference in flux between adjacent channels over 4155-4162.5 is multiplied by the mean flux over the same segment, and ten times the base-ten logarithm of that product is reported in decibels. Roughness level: 11.7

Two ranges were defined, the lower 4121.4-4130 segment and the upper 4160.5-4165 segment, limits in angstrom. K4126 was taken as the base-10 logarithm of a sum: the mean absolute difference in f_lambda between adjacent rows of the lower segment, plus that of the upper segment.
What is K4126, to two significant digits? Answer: 0.40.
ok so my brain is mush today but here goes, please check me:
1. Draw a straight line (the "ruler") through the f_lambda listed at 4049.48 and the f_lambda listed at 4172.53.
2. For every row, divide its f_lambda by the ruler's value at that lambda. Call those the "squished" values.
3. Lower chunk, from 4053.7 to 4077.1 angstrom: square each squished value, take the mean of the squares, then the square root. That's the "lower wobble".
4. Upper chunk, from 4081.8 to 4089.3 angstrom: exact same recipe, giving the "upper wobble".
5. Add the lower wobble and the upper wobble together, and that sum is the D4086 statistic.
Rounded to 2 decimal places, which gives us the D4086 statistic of 1.94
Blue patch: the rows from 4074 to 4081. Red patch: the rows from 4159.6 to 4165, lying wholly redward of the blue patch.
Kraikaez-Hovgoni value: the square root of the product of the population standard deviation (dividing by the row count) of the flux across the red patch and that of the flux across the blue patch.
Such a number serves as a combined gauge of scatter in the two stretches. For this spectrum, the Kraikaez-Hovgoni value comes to 1.38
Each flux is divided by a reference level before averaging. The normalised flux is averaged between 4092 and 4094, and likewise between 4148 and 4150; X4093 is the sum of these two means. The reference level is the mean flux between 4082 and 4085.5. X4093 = 1.95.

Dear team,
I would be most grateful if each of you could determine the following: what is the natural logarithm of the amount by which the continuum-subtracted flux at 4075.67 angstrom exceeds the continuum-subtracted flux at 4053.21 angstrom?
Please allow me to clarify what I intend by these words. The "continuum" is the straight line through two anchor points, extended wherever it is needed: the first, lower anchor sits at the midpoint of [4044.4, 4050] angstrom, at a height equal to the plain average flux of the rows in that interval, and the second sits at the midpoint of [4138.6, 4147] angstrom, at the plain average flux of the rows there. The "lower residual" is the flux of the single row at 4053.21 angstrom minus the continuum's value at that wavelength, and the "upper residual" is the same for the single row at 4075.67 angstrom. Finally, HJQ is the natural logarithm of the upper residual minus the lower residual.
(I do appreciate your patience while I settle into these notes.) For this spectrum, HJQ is -1.6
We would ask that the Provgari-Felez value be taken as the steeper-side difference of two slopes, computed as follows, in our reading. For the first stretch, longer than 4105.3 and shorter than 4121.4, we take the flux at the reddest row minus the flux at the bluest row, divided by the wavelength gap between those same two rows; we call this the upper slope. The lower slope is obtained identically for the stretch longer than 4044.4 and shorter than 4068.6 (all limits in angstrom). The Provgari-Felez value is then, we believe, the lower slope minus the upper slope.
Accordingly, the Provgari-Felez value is -0.15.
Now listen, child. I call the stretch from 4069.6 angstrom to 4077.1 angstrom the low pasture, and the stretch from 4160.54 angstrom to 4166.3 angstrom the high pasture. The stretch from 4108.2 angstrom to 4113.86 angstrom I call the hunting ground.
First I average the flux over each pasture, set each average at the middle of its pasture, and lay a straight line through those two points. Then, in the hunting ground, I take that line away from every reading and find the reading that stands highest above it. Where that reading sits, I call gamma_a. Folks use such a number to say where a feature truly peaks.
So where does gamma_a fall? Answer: 4111.49 angstrom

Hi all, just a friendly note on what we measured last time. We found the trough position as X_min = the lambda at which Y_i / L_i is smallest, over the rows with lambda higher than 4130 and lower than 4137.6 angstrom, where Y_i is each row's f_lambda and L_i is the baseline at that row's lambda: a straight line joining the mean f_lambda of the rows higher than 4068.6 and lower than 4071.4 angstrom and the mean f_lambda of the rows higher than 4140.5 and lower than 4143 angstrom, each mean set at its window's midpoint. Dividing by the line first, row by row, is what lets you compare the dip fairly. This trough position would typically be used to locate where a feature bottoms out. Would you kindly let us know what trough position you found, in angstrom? 4132.37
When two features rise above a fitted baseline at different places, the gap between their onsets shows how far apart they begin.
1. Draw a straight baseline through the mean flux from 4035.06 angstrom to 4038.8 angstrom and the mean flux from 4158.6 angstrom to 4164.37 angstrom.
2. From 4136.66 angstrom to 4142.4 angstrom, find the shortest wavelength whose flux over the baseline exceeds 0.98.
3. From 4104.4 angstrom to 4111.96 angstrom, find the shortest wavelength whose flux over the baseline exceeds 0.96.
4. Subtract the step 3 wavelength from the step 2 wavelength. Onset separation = 25.6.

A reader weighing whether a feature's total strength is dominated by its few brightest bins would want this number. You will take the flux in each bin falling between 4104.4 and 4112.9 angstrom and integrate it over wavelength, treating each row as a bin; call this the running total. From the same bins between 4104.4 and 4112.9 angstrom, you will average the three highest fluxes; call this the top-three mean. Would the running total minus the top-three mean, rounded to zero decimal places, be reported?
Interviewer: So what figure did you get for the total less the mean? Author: 46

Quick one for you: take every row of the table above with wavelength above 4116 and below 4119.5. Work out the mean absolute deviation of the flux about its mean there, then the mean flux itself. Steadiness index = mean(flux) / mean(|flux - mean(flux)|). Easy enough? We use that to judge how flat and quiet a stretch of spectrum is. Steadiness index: 10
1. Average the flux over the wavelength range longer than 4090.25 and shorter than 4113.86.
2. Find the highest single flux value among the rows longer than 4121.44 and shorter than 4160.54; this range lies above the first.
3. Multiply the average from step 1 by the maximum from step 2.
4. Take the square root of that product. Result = 9.1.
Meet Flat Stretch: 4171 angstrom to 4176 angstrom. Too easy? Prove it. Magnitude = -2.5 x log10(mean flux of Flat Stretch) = -2.05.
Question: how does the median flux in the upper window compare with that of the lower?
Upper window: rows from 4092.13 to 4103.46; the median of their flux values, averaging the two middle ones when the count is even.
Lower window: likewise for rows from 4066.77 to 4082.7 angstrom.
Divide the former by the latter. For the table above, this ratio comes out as 0.91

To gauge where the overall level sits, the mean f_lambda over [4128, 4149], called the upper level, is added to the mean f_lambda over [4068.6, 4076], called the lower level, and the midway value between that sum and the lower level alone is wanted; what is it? 10.9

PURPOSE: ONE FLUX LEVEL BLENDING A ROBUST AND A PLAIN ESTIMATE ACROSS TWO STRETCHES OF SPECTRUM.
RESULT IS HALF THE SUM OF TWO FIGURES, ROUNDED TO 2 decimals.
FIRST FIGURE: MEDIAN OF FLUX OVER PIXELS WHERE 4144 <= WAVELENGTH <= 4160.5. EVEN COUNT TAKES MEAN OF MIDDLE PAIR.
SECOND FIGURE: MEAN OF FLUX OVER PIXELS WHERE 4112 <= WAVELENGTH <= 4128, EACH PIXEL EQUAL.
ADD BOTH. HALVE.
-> 7.70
